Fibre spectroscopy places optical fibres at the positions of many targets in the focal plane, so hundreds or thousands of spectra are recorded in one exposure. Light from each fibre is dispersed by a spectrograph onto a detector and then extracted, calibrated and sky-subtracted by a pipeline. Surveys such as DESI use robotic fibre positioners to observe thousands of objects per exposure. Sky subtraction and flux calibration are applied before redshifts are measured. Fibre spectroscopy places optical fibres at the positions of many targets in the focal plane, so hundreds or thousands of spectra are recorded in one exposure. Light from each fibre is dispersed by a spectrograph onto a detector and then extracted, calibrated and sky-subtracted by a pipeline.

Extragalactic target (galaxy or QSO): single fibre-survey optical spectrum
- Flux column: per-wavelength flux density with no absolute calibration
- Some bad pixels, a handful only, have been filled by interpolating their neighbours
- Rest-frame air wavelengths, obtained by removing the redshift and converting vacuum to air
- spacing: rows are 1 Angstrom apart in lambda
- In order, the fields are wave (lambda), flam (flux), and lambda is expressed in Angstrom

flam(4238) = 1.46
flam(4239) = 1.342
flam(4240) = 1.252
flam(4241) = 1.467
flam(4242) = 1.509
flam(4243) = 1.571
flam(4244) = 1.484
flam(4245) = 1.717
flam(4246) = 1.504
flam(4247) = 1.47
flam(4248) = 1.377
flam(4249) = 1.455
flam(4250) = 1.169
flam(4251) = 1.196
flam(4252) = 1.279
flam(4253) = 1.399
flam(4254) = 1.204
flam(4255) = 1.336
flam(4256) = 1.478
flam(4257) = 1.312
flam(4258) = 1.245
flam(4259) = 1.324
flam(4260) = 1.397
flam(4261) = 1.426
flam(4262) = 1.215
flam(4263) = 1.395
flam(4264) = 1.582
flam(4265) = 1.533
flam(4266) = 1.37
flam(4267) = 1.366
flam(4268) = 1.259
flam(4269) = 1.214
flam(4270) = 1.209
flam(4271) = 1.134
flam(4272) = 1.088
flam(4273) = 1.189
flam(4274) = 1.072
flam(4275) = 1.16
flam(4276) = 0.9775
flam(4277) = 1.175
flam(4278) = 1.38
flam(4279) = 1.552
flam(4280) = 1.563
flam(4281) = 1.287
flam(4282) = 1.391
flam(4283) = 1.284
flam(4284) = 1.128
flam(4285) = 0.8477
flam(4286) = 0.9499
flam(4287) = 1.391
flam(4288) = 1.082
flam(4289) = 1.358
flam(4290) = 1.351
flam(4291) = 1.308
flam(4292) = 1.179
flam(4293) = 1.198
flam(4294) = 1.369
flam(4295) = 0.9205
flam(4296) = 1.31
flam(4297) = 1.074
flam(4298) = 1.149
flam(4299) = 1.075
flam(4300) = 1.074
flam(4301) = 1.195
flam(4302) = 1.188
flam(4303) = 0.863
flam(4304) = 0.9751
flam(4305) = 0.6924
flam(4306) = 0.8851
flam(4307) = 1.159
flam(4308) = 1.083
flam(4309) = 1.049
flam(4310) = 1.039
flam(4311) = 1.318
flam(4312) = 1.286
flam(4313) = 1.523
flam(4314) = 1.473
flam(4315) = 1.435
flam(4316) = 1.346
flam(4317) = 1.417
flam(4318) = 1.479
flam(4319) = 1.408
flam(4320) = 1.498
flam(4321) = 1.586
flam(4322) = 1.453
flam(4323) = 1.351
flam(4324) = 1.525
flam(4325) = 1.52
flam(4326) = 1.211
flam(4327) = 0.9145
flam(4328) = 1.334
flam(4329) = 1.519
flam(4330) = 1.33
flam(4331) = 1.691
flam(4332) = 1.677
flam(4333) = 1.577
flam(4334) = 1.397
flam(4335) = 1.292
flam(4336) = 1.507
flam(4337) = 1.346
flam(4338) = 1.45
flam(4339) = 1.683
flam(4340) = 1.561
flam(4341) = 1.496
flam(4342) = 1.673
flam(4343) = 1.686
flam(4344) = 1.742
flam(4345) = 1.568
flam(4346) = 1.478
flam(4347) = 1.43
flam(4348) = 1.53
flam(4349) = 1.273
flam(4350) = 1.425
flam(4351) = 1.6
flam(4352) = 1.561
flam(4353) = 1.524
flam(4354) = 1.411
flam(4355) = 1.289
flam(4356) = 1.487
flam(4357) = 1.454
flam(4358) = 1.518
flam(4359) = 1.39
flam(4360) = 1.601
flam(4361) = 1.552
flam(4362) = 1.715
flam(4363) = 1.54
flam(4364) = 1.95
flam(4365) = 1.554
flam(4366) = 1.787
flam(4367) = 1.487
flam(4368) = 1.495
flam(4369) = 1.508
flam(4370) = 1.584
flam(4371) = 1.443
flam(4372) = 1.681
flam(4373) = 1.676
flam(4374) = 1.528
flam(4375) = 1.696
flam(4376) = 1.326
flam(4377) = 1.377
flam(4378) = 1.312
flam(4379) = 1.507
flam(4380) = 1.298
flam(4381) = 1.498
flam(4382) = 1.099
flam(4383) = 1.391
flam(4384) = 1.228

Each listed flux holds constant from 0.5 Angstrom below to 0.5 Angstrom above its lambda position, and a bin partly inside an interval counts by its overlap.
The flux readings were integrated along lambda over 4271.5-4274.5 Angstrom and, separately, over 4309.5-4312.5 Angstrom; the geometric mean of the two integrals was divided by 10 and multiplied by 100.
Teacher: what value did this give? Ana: 34.9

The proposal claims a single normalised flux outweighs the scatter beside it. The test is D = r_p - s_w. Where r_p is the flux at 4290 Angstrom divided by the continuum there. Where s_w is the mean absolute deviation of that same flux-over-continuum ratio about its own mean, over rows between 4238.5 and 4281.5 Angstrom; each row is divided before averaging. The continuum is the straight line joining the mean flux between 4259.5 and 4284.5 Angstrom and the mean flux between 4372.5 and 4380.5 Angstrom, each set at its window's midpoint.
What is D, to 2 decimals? 0.91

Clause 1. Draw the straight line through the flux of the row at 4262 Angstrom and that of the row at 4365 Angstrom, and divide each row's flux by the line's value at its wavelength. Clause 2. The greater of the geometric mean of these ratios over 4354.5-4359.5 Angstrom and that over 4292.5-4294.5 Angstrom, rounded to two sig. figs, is 0.97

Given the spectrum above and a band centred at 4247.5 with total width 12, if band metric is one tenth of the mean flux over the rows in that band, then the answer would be 0.143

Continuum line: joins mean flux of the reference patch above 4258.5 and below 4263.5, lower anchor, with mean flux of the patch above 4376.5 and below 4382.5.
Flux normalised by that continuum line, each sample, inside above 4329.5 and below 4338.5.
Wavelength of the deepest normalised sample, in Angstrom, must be 4335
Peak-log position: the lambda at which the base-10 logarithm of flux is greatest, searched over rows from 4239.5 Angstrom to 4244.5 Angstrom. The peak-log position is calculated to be 4243 Angstrom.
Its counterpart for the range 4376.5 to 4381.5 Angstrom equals 4379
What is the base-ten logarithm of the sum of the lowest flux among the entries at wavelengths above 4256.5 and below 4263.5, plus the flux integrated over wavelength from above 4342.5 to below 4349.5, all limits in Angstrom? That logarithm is 1.08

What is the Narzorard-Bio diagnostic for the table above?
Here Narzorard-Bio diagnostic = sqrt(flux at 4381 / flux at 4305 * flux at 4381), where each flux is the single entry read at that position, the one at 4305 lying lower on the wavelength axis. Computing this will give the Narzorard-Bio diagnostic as 1.80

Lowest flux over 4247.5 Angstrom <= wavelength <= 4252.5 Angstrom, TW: 1.169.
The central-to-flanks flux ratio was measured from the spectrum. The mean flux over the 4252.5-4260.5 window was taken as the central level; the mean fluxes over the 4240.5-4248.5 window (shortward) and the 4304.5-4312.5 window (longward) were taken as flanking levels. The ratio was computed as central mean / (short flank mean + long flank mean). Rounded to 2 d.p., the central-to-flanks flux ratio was 0.52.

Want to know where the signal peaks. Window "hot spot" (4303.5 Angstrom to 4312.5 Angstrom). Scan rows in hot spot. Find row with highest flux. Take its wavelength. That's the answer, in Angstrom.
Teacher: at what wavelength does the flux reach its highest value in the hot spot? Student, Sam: 4311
